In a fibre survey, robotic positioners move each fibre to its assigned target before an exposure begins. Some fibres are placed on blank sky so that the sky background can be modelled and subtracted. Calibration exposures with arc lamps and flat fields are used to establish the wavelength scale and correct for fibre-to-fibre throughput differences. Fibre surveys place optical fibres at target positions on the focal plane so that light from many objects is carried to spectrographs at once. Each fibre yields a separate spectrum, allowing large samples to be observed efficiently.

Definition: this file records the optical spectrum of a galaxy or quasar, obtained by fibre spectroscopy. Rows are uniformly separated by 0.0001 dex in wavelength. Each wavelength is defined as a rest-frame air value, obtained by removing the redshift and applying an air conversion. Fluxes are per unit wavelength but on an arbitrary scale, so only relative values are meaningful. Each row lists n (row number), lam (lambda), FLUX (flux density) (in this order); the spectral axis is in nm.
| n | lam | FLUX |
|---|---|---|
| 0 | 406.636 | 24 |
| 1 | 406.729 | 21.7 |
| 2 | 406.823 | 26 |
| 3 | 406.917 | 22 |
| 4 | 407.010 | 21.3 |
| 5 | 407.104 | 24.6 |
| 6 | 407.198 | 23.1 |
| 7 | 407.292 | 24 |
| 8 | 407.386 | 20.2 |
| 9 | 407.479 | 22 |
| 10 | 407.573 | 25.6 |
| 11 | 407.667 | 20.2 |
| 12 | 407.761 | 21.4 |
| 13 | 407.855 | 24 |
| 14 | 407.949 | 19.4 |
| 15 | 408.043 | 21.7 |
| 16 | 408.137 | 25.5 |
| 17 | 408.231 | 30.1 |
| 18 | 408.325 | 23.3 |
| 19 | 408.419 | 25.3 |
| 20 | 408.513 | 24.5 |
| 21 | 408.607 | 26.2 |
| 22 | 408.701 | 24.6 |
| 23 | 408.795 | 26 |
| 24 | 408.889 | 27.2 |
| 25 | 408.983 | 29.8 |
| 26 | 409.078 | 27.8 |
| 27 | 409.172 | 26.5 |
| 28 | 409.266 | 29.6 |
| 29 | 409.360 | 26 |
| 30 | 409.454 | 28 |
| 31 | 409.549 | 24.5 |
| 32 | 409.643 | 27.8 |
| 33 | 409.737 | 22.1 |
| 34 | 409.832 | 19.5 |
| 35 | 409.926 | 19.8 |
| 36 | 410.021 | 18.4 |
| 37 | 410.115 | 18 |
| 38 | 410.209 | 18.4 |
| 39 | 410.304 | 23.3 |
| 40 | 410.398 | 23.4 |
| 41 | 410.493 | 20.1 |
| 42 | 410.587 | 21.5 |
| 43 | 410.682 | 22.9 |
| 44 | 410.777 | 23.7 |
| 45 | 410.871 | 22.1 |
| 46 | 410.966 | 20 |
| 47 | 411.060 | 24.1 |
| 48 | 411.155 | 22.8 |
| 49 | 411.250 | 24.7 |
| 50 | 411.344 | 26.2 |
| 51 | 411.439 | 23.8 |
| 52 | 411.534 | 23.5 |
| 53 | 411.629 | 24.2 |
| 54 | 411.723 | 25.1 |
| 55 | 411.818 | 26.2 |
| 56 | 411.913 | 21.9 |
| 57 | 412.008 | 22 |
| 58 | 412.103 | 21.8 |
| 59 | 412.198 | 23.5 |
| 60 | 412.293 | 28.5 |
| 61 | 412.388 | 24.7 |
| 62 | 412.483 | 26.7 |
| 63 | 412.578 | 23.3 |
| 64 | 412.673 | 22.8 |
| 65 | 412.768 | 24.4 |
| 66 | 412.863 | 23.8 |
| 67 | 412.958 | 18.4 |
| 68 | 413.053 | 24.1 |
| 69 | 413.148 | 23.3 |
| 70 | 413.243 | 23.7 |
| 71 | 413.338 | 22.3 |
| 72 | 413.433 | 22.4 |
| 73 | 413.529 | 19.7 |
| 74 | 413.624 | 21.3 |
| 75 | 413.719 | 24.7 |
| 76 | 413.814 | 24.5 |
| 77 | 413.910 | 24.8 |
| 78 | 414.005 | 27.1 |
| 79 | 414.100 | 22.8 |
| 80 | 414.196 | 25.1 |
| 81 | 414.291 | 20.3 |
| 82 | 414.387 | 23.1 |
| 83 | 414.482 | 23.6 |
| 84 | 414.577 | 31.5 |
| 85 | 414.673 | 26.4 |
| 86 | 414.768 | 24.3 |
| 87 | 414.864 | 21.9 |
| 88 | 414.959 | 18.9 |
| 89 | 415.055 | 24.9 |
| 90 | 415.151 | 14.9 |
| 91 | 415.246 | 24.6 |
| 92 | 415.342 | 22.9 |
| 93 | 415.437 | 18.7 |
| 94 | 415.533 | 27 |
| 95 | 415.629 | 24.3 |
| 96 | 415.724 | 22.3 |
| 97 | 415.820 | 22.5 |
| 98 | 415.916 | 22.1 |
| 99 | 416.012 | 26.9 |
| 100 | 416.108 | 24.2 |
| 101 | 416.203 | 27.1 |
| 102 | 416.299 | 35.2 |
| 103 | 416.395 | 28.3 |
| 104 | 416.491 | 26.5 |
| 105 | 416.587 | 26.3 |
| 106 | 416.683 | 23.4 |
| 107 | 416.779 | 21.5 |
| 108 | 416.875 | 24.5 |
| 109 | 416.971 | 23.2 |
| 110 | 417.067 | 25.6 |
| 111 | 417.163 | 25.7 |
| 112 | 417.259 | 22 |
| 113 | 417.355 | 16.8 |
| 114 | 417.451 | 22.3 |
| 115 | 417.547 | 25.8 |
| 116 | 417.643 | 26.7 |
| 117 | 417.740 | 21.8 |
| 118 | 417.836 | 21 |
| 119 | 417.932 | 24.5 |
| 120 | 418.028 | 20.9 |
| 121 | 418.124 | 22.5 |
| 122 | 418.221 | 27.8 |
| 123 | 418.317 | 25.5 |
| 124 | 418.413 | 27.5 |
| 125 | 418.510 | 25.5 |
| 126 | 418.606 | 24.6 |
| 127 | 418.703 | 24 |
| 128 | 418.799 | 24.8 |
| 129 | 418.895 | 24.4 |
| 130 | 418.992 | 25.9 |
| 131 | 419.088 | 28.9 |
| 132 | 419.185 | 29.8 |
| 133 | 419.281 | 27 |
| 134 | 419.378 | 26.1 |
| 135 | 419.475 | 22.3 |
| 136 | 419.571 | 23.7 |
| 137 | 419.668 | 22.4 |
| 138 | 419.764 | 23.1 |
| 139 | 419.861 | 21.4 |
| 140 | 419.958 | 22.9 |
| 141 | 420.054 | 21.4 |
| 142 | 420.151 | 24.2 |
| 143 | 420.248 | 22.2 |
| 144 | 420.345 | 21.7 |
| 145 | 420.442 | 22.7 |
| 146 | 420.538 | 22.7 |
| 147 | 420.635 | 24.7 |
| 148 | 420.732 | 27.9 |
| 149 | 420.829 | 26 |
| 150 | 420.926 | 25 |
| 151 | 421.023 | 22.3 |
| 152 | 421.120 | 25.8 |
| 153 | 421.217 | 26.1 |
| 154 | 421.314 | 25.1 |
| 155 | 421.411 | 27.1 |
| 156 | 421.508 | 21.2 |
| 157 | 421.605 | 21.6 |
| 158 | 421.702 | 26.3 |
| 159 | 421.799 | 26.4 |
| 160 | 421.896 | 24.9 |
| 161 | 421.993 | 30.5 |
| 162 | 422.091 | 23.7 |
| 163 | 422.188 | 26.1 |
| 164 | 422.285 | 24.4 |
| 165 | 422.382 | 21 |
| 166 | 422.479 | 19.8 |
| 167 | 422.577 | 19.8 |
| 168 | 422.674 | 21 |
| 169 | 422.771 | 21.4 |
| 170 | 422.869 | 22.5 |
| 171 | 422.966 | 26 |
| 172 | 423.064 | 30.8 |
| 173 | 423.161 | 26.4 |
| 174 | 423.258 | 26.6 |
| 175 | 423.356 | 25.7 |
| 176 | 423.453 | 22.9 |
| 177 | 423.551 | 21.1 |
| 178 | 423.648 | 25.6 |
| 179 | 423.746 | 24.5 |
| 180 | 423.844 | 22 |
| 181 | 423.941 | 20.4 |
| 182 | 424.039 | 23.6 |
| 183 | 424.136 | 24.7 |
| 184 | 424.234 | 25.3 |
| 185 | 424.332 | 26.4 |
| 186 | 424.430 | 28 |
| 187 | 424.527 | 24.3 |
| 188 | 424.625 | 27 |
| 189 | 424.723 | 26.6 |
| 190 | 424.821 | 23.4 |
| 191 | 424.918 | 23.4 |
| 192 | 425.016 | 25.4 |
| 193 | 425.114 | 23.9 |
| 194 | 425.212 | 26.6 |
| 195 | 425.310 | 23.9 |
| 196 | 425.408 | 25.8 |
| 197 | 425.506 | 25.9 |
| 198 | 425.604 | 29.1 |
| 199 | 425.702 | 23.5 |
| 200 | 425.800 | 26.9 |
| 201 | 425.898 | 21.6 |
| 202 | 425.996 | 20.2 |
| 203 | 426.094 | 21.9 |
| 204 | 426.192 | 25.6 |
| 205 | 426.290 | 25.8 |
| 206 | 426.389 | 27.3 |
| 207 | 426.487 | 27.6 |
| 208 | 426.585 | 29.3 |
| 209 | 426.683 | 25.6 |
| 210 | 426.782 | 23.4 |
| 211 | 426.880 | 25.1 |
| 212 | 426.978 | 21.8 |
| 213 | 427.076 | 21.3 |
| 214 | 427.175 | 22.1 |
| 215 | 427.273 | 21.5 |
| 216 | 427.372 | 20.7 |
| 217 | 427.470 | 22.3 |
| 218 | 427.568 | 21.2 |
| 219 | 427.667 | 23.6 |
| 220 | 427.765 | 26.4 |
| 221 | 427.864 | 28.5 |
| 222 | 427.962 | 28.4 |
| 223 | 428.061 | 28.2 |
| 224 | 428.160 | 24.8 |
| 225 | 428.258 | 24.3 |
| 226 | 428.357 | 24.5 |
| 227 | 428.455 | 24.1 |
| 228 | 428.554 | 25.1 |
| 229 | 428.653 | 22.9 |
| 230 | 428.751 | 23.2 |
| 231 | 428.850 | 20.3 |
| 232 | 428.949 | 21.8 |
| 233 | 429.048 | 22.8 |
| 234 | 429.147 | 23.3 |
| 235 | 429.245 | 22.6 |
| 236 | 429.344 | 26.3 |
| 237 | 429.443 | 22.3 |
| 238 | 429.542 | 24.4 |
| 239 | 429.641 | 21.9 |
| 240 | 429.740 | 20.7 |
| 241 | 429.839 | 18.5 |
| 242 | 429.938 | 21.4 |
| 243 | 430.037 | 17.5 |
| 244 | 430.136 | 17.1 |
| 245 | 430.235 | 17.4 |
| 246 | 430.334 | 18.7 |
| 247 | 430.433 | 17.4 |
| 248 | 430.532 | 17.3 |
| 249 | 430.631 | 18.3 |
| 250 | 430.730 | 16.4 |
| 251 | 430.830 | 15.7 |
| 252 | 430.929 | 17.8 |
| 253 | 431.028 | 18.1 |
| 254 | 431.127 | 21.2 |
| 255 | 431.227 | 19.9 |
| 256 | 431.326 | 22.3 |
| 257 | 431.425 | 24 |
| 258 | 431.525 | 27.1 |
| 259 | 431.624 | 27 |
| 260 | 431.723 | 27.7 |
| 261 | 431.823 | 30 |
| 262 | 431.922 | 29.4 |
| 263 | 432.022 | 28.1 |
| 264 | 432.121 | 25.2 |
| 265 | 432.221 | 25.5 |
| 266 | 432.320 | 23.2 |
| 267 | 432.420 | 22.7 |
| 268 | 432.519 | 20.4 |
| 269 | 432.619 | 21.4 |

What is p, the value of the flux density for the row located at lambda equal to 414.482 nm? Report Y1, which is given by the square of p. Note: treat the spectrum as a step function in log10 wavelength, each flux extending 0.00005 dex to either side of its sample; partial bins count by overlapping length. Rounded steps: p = 23.6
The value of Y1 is 557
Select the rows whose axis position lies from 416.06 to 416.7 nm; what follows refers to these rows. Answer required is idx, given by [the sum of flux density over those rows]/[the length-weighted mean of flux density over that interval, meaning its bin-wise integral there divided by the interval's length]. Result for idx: 7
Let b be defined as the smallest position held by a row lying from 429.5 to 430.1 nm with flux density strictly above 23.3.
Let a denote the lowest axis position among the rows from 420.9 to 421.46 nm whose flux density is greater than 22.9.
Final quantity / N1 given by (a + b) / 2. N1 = 425.23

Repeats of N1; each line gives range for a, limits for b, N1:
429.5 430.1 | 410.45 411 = 420.16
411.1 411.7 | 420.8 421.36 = 416.04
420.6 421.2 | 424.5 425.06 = 422.58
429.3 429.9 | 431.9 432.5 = 430.63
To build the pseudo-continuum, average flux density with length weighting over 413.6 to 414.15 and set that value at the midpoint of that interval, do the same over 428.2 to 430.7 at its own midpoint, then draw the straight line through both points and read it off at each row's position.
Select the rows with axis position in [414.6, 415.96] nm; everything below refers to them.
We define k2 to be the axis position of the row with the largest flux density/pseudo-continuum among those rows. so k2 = 415.533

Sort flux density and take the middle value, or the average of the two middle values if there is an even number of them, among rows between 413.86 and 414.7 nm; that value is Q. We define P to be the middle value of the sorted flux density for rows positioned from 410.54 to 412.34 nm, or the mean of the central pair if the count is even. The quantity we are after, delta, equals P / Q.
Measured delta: 0.95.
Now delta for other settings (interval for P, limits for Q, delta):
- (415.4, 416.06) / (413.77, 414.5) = 0.94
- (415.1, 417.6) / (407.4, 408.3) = 1.10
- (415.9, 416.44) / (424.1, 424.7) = 1.04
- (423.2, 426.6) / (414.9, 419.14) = 1.04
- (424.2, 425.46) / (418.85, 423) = 1.05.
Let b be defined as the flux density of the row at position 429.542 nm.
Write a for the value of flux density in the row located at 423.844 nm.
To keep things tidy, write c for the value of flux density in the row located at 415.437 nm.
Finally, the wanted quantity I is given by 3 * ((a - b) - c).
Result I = -63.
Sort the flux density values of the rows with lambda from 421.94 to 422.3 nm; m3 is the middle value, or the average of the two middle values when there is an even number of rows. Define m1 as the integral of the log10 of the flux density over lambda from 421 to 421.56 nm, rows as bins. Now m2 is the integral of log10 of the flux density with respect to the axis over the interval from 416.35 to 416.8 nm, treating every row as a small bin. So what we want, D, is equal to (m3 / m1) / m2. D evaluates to 51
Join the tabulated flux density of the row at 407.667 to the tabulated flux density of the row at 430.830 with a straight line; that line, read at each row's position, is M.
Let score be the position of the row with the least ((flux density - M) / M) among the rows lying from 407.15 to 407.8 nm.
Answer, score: 407.386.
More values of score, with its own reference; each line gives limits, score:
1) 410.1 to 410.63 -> 410.115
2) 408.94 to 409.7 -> 409.549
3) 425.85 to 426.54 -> 425.996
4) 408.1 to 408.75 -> 408.325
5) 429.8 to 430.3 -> 430.136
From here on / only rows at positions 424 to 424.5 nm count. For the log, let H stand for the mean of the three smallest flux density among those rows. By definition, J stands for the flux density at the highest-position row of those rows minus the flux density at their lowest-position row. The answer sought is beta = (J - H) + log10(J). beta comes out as -19.5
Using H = 24.5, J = 4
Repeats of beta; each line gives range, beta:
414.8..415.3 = -15.4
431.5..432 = -24.6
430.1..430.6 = -17.8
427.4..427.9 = -15.4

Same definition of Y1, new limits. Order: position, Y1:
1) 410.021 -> 339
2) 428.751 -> 538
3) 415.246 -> 605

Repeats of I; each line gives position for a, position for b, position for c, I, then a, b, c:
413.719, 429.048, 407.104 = -68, 24.7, 22.8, 24.6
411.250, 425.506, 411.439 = -75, 24.7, 25.9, 23.8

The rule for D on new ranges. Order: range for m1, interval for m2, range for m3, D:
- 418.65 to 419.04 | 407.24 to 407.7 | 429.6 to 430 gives 62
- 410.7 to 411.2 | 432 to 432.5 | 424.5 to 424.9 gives 54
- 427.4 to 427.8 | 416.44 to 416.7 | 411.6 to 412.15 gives 116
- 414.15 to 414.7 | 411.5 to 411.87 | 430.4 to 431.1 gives 44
